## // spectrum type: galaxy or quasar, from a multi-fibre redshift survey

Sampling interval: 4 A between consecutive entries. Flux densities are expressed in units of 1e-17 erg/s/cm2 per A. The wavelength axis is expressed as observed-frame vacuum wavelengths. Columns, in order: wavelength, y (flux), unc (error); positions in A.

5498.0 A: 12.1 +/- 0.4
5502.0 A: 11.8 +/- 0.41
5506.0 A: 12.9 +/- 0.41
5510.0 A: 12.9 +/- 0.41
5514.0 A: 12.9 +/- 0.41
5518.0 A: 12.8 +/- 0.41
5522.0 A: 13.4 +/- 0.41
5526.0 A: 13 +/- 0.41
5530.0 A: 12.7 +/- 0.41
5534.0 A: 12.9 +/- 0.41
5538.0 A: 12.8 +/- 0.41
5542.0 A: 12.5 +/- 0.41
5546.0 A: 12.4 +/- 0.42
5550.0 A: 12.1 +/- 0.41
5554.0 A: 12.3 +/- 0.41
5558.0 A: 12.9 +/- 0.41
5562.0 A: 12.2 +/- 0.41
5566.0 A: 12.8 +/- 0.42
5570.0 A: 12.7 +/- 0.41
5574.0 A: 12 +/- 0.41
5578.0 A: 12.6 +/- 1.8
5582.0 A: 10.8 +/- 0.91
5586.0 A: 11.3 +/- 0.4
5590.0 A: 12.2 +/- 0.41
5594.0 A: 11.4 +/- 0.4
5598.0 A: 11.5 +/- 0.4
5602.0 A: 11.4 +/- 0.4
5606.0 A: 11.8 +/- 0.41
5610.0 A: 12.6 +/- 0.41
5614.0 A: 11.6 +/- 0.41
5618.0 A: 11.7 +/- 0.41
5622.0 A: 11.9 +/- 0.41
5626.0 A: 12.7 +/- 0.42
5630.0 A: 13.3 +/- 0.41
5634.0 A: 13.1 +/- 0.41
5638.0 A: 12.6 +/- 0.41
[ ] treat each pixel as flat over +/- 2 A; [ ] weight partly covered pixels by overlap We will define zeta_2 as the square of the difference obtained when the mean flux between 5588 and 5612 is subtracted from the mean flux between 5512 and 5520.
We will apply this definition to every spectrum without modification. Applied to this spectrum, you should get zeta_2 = 1.1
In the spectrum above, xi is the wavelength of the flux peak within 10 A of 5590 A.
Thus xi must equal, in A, 5590.0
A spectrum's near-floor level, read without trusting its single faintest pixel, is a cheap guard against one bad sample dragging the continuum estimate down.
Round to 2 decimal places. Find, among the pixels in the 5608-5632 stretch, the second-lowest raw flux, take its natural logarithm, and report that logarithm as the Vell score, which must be 2.46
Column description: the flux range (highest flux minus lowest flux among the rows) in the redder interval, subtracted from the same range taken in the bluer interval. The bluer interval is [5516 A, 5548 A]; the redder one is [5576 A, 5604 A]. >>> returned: -0.80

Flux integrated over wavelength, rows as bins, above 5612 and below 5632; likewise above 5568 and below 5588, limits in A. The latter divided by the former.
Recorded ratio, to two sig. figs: 0.97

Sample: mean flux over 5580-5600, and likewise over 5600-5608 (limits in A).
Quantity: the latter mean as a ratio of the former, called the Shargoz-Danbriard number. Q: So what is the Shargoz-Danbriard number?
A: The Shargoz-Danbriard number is 1.01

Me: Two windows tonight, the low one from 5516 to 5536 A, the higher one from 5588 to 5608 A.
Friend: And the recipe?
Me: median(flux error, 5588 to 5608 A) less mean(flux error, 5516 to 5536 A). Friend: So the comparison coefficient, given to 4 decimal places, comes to -0.0100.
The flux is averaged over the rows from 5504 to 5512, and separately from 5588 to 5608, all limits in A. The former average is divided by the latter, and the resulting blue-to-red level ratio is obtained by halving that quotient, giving 0.553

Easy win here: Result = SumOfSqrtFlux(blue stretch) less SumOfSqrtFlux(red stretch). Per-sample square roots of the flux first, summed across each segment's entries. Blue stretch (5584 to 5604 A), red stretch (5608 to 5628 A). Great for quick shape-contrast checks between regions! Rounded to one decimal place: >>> -0.4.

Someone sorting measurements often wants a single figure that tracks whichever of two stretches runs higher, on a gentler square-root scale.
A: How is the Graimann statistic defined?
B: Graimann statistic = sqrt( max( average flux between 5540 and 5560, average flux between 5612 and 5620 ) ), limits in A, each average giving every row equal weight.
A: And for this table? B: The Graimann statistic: 3.53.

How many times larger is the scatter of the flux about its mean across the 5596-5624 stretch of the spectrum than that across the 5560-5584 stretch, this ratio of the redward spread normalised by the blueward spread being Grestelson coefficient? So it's 0.5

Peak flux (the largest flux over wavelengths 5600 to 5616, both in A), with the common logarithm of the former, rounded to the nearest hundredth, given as 1.10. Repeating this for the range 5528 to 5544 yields 1.11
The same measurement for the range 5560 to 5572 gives 1.11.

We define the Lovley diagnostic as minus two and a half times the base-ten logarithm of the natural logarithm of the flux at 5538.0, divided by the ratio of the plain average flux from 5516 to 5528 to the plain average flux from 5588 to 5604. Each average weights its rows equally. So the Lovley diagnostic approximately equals -0.89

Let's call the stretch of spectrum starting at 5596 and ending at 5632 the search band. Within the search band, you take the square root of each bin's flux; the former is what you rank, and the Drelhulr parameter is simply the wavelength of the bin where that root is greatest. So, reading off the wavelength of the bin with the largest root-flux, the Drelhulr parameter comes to 5630.0 A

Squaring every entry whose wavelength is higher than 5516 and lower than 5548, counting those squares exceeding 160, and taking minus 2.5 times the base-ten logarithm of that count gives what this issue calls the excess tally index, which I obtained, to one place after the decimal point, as -1.9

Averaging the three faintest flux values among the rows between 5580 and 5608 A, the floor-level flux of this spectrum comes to 11.2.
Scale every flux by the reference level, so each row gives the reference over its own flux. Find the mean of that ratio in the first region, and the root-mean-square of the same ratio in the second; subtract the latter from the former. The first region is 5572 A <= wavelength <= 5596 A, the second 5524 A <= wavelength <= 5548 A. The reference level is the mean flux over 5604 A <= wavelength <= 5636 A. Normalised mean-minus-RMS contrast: 0.09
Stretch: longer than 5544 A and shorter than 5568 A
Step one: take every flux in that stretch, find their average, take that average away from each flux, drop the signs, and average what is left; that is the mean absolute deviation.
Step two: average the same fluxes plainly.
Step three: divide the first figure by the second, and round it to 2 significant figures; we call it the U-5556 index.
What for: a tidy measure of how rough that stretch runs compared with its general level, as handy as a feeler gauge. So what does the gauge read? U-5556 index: 0.021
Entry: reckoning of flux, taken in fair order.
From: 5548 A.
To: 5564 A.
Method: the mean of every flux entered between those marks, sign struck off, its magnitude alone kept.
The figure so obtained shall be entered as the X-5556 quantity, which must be 12.4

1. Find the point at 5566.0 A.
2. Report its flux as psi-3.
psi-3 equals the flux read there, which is 12.8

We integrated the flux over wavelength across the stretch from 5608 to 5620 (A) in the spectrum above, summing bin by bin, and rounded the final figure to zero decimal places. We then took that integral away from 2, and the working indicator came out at -142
